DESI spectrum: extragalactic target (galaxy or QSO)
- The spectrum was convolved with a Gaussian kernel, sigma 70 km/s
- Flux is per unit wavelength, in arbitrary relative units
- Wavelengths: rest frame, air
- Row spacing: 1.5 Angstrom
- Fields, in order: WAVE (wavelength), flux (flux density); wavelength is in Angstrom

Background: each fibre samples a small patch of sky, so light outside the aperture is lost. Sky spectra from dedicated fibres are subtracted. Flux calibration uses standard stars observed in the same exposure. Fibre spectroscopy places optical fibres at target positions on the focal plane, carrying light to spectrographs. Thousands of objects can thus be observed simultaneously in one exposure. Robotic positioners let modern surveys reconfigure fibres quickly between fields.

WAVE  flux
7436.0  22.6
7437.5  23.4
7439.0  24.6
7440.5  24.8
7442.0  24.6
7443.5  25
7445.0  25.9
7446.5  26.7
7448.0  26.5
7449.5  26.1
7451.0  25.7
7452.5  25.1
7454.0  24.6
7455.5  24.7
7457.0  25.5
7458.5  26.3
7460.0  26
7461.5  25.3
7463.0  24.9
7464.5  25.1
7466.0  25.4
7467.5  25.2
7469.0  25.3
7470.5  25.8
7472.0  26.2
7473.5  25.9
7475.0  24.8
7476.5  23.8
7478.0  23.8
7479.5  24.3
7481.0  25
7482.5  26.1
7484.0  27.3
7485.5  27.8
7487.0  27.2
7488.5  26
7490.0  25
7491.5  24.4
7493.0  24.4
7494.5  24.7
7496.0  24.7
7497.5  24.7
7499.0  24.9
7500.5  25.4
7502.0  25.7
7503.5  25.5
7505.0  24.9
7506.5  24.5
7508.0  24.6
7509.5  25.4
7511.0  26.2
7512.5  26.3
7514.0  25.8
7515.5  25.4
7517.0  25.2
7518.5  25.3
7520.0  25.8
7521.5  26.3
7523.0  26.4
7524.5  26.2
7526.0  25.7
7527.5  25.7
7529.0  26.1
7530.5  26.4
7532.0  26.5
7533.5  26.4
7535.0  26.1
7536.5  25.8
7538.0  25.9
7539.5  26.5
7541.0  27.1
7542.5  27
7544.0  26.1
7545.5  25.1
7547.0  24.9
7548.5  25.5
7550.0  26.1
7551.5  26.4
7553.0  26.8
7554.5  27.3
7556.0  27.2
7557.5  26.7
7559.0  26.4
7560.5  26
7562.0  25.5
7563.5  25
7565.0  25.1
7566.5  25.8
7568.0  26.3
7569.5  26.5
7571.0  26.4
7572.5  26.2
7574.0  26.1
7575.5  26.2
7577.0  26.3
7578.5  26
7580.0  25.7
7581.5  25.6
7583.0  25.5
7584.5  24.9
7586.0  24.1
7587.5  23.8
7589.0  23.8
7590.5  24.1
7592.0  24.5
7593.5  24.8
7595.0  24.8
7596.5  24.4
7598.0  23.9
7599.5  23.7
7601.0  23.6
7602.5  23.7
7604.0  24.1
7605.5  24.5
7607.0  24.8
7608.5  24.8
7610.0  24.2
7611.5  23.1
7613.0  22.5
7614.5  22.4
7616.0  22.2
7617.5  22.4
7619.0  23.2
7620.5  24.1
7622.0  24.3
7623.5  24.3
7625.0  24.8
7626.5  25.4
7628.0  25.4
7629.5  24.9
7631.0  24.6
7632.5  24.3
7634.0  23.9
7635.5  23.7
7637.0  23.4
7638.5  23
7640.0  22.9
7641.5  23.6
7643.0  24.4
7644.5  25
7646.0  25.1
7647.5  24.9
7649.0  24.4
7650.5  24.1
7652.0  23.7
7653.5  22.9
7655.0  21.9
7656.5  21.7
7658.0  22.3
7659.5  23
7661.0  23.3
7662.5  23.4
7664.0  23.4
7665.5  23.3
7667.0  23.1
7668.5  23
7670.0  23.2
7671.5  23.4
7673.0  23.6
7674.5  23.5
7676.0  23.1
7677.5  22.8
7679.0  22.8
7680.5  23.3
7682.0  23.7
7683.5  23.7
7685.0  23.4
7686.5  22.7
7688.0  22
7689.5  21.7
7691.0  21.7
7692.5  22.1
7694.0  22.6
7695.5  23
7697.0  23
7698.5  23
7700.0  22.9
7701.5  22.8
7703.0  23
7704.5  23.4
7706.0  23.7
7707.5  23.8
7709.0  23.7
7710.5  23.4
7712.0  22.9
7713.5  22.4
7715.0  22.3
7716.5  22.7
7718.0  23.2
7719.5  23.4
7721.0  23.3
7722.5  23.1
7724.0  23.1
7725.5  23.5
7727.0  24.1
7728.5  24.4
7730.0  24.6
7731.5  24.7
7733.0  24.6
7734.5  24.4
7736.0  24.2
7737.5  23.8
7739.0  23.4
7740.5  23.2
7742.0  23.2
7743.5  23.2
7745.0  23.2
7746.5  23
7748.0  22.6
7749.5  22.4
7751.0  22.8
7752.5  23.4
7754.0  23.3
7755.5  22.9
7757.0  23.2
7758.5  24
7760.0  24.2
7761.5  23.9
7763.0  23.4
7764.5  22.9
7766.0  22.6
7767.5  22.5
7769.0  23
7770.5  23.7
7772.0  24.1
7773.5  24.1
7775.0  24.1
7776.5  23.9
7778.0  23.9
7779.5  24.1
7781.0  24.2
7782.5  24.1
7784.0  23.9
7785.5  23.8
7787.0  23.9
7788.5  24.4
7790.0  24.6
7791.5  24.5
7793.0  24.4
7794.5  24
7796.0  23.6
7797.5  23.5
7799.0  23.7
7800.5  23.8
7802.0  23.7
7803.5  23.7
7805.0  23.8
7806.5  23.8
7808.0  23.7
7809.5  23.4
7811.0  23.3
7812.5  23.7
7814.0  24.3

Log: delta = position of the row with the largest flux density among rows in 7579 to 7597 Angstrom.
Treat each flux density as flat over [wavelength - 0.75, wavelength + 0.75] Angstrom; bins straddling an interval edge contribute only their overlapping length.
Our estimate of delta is 7580.0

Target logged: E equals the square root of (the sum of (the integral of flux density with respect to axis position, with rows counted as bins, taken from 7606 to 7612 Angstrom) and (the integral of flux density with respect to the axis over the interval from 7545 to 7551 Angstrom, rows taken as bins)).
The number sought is 17.3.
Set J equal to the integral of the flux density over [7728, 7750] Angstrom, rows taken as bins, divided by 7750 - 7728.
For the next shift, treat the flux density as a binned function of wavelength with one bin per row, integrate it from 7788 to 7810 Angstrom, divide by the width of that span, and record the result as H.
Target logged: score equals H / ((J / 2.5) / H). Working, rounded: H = 23.9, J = 23.7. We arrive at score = 60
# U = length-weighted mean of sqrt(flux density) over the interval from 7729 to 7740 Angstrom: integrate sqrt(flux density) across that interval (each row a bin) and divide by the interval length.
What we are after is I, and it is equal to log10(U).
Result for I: 0.692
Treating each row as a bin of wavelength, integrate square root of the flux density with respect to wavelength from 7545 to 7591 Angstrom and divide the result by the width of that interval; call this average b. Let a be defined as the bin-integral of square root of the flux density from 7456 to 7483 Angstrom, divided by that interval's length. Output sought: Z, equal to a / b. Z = 0.99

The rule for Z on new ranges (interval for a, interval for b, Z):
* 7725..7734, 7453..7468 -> 0.98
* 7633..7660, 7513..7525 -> 0.96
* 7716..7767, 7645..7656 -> 0.99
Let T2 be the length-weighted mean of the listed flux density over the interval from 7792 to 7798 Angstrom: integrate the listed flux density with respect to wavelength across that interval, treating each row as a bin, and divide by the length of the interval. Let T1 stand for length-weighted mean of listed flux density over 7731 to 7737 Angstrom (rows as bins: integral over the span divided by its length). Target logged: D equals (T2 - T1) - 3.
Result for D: -4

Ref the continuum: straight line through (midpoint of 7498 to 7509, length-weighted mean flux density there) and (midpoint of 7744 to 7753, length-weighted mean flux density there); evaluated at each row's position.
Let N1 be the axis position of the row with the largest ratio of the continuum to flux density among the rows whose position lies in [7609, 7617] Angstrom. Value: 7616.0 Angstrom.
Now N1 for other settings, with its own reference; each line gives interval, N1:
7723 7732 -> 7724.0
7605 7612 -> 7611.5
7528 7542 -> 7536.5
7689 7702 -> 7689.5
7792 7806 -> 7797.5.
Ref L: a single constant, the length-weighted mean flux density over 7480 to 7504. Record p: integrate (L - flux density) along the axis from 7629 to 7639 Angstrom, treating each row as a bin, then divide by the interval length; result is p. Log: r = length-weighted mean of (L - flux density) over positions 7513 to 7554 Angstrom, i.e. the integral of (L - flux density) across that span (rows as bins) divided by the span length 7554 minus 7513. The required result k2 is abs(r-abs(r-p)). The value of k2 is 2.5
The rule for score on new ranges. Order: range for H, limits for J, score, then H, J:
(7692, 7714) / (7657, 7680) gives 57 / 23.1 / 23.1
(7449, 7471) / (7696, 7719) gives 70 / 25.4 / 23.1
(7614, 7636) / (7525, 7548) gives 55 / 24.0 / 26.1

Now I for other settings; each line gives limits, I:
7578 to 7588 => 0.700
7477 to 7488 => 0.706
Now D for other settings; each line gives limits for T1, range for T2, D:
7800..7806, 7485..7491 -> 0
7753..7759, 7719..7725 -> -3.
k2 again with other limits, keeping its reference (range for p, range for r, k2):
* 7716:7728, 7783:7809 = 1.0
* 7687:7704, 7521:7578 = 4.2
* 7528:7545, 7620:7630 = 0.8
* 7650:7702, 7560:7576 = 3.3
